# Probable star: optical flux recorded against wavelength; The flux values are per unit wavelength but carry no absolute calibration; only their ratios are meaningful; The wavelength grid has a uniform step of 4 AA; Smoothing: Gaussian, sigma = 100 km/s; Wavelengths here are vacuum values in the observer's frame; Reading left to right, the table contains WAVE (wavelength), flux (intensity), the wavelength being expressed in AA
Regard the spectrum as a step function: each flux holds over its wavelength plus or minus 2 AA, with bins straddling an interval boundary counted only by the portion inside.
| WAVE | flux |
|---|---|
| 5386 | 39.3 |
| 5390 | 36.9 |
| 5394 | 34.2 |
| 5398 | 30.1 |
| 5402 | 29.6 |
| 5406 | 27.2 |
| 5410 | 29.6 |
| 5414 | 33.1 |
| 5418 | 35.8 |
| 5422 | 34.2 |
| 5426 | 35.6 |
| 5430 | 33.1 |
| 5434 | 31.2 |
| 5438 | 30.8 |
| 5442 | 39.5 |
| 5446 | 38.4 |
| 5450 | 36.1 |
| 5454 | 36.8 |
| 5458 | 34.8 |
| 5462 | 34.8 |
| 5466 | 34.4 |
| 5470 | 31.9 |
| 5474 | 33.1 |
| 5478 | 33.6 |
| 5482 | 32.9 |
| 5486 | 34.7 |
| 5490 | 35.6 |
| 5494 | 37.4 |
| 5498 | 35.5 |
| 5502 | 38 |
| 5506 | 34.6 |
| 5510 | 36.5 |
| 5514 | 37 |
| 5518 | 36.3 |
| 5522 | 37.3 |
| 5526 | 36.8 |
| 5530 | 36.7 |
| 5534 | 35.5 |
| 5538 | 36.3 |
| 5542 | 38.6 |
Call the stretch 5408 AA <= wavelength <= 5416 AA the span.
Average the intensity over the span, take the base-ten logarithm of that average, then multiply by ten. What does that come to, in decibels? 15.0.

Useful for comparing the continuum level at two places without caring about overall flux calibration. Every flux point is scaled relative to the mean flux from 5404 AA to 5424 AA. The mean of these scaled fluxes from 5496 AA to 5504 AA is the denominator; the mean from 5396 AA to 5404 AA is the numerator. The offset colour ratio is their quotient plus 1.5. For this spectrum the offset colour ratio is 2.31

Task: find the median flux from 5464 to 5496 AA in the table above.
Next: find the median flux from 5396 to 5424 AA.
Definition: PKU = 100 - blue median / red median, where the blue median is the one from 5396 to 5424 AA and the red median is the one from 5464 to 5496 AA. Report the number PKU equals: 99.11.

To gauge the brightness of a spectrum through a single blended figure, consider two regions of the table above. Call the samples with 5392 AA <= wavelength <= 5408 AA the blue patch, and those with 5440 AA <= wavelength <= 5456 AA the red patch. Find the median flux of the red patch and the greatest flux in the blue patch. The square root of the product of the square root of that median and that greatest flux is 14.5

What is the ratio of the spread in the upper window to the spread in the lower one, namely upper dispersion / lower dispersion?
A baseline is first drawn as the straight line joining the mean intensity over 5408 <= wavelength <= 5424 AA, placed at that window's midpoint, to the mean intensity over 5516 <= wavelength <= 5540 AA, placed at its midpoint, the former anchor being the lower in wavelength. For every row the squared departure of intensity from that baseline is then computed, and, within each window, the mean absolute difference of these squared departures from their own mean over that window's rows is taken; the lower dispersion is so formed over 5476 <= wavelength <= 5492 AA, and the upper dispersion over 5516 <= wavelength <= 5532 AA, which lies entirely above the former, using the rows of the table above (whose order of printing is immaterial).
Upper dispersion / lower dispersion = 0.2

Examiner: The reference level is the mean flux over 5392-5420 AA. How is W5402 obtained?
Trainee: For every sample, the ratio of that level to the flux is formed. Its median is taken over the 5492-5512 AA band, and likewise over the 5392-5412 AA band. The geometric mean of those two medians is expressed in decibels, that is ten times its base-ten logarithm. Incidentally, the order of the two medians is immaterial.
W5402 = -0.20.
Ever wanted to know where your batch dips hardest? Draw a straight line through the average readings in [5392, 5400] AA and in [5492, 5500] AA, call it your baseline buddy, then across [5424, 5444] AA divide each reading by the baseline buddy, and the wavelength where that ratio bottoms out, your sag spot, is 5438 AA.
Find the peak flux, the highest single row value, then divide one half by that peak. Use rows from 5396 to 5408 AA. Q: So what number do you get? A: 0.0166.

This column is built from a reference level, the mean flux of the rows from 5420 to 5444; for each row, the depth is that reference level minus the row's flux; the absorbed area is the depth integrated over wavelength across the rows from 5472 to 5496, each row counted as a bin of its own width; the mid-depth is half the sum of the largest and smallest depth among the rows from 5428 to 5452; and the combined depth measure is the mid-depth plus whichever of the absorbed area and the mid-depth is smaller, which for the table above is -13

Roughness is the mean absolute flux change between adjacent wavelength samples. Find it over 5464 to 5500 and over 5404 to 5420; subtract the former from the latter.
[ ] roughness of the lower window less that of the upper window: 1.5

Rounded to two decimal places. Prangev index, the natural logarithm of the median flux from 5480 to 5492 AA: 3.55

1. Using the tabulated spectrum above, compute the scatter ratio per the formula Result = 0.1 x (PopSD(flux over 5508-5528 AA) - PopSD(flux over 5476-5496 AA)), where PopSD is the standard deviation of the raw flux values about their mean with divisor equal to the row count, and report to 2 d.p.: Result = -0.12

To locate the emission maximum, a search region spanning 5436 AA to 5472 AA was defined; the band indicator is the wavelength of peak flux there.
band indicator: 5442 AA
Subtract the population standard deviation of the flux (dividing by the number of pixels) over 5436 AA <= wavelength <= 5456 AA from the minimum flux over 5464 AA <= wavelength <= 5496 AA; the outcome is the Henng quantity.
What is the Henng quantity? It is 28.9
